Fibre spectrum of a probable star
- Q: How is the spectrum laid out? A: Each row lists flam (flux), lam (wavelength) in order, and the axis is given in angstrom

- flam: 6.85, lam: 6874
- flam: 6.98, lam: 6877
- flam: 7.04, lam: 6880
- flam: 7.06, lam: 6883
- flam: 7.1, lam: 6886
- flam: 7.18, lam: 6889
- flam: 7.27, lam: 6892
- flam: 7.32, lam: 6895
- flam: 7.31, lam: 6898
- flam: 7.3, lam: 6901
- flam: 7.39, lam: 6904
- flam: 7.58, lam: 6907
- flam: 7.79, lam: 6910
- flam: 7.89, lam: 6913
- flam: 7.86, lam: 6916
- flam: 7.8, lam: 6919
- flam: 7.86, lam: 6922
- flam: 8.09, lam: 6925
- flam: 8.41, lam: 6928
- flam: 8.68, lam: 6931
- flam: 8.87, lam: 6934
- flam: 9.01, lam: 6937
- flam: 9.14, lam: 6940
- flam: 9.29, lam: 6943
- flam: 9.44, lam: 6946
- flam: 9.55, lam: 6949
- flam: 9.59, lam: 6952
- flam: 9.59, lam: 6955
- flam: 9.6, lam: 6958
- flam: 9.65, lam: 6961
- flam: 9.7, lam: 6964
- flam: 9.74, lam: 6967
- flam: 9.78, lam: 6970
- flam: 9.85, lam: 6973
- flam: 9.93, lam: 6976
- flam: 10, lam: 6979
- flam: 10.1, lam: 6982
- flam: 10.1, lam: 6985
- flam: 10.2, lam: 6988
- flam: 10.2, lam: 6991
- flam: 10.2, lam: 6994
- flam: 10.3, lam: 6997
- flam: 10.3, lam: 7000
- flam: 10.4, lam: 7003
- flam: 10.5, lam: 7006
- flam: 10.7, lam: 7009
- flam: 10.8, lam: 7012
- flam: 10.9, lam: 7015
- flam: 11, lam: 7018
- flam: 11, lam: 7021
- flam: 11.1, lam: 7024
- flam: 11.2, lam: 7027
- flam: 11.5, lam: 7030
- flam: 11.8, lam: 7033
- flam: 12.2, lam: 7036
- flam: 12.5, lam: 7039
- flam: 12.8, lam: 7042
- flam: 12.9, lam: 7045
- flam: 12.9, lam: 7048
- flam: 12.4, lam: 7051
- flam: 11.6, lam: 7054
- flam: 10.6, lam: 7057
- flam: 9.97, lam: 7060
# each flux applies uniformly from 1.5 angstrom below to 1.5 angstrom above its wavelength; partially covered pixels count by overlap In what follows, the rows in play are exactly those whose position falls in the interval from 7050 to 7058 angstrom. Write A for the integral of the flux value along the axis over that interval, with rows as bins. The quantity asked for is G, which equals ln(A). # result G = 4.53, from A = 92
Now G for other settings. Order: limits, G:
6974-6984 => 4.61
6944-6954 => 4.56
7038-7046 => 4.62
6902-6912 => 4.33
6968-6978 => 4.59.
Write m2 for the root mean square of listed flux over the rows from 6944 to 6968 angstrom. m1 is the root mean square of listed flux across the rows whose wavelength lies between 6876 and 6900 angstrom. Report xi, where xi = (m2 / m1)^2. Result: 1.8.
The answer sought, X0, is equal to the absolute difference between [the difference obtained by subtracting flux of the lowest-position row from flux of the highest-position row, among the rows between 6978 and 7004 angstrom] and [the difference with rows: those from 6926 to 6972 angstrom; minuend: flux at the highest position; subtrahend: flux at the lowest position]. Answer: 0.97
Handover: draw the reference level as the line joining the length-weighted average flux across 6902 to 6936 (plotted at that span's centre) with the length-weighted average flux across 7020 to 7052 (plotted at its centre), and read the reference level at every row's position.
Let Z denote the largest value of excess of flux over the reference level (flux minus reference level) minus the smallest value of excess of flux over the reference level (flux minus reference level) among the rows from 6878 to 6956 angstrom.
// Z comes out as 0.8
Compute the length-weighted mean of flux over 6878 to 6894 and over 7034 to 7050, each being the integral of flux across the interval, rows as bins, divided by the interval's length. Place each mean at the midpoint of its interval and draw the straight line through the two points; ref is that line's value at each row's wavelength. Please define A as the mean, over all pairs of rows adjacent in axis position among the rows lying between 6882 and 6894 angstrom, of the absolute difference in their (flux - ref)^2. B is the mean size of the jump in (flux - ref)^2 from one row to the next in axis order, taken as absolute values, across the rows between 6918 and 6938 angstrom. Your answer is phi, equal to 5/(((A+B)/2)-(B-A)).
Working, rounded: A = 0.00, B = 0.06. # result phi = -190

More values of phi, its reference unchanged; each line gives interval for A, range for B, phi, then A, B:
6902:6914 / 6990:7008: 248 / 0.04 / 0.07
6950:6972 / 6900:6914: 382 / 0.02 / 0.03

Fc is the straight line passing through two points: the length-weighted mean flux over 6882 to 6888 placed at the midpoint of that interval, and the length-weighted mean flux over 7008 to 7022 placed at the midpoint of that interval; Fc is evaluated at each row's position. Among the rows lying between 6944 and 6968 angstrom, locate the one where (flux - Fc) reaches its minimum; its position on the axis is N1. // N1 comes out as 6967 angstrom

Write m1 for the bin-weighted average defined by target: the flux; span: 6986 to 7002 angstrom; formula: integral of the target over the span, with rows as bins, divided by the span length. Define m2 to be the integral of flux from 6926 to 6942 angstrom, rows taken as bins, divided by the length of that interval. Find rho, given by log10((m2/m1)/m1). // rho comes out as -1.08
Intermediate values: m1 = 10.2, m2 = 8.8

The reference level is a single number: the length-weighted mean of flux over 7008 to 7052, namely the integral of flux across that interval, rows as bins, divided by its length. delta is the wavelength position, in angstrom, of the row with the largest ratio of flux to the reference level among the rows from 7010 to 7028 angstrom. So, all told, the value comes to 7027 angstrom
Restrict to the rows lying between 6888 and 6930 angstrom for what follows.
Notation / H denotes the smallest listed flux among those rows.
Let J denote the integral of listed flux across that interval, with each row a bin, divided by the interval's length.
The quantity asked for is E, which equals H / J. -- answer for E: 0.94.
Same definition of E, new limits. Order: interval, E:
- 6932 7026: 0.89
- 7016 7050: 0.92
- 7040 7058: 0.87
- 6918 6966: 0.86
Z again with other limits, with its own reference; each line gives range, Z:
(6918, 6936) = 0.6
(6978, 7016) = 0.4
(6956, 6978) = 0.3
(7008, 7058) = 2.7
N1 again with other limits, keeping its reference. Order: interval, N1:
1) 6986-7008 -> 7000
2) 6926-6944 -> 6928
